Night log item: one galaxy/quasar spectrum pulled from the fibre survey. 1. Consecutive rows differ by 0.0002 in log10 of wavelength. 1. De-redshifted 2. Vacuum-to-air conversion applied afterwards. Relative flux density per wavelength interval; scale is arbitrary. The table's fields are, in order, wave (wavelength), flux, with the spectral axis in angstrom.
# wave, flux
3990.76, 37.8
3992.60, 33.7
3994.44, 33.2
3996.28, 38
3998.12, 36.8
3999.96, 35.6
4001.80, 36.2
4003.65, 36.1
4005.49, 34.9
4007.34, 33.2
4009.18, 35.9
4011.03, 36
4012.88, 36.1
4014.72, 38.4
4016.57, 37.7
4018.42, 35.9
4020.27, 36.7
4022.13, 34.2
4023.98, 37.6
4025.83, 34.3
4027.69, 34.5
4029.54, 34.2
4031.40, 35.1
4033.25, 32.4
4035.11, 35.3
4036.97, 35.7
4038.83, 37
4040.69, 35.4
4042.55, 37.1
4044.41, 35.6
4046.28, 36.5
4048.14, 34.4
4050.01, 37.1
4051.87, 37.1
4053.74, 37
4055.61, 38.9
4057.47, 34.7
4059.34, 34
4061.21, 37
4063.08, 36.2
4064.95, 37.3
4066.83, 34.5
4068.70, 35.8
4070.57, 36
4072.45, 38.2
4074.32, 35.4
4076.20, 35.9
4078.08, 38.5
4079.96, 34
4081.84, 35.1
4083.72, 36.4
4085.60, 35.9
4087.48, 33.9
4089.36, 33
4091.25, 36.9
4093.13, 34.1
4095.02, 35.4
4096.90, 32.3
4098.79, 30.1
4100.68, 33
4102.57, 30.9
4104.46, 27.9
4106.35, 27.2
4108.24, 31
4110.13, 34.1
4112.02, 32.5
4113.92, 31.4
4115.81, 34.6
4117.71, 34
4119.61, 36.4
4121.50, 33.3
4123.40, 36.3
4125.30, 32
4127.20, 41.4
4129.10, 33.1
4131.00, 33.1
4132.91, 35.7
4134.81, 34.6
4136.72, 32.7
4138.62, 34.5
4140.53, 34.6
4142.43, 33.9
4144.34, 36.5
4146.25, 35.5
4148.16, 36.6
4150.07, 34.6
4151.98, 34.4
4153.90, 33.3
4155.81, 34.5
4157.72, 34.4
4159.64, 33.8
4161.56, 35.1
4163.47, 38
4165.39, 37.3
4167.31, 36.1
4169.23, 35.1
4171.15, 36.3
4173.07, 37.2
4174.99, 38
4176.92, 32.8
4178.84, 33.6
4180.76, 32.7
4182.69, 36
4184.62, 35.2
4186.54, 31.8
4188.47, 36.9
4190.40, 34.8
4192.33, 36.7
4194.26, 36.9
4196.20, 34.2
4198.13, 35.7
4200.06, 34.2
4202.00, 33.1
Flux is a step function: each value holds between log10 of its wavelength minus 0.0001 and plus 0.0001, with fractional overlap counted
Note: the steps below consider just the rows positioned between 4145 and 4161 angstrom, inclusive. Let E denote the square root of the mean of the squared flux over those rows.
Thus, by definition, 34.7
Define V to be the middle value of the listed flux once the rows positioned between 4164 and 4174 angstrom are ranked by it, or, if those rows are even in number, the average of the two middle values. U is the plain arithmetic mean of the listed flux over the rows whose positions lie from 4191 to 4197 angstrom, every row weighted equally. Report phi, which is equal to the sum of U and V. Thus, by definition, 72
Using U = 35.9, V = 36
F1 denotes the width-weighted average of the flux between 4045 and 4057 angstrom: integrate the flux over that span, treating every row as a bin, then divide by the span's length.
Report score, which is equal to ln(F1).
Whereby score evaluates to 3.60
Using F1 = 36.7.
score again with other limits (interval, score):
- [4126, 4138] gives 3.56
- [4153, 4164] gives 3.55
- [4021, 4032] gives 3.56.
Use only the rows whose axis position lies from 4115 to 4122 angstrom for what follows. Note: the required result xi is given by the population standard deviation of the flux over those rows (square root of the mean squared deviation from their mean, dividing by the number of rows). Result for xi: 1.1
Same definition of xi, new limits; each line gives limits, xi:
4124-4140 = 2.8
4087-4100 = 2.0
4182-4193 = 1.7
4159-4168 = 1.5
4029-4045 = 1.3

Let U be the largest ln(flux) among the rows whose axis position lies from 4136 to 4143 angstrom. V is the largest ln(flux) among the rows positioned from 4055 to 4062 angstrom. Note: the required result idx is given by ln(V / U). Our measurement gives 0.033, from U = 3.54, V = 3.66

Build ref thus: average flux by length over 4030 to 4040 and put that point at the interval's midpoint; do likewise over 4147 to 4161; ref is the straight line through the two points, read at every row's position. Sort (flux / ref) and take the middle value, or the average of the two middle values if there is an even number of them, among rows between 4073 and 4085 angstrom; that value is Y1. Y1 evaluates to 1.02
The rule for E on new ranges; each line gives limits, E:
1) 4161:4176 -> 36.7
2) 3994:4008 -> 35.5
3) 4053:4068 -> 36.2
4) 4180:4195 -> 35.2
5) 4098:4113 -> 30.9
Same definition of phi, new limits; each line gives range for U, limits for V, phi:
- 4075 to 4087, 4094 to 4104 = 68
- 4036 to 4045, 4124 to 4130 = 69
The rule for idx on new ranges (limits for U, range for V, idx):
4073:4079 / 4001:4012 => -0.017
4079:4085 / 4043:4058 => 0.018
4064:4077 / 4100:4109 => -0.041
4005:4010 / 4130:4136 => -0.002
